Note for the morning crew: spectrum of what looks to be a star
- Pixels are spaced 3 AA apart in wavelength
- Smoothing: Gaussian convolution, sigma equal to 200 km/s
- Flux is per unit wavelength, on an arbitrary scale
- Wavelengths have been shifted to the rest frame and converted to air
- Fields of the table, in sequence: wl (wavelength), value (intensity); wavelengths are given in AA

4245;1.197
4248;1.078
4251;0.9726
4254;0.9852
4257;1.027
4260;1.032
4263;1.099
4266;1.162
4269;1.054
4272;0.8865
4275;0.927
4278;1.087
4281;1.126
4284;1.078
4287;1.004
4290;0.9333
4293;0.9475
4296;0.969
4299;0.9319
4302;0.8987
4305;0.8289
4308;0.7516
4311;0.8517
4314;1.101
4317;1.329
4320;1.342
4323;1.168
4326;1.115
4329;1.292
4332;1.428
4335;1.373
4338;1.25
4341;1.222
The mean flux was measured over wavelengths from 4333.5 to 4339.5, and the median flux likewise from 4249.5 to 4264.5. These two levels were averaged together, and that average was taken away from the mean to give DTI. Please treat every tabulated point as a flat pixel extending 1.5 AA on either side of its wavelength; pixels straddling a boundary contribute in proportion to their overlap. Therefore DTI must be 0.14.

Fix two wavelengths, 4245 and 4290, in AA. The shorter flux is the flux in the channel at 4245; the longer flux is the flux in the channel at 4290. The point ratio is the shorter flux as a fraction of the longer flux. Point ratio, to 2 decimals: 1.28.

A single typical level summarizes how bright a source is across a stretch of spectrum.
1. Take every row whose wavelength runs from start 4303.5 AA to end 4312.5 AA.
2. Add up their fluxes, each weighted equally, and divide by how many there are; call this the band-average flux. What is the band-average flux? 0.81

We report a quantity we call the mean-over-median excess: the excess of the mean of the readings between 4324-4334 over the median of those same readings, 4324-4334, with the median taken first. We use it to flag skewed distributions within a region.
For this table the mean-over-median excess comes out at -0.01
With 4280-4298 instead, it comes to 0.02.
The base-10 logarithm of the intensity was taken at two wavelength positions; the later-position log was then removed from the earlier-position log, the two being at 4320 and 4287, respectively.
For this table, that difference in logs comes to -0.13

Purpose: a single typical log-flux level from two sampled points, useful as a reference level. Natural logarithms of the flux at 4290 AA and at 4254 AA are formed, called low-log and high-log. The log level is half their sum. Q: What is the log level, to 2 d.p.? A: -0.04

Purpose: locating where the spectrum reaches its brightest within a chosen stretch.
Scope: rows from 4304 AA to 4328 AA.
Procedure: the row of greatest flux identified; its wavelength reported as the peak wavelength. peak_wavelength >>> 4320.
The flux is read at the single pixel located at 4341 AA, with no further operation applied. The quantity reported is 1.222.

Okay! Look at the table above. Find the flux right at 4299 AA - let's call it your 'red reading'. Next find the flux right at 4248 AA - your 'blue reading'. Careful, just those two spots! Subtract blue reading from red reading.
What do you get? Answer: -0.146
